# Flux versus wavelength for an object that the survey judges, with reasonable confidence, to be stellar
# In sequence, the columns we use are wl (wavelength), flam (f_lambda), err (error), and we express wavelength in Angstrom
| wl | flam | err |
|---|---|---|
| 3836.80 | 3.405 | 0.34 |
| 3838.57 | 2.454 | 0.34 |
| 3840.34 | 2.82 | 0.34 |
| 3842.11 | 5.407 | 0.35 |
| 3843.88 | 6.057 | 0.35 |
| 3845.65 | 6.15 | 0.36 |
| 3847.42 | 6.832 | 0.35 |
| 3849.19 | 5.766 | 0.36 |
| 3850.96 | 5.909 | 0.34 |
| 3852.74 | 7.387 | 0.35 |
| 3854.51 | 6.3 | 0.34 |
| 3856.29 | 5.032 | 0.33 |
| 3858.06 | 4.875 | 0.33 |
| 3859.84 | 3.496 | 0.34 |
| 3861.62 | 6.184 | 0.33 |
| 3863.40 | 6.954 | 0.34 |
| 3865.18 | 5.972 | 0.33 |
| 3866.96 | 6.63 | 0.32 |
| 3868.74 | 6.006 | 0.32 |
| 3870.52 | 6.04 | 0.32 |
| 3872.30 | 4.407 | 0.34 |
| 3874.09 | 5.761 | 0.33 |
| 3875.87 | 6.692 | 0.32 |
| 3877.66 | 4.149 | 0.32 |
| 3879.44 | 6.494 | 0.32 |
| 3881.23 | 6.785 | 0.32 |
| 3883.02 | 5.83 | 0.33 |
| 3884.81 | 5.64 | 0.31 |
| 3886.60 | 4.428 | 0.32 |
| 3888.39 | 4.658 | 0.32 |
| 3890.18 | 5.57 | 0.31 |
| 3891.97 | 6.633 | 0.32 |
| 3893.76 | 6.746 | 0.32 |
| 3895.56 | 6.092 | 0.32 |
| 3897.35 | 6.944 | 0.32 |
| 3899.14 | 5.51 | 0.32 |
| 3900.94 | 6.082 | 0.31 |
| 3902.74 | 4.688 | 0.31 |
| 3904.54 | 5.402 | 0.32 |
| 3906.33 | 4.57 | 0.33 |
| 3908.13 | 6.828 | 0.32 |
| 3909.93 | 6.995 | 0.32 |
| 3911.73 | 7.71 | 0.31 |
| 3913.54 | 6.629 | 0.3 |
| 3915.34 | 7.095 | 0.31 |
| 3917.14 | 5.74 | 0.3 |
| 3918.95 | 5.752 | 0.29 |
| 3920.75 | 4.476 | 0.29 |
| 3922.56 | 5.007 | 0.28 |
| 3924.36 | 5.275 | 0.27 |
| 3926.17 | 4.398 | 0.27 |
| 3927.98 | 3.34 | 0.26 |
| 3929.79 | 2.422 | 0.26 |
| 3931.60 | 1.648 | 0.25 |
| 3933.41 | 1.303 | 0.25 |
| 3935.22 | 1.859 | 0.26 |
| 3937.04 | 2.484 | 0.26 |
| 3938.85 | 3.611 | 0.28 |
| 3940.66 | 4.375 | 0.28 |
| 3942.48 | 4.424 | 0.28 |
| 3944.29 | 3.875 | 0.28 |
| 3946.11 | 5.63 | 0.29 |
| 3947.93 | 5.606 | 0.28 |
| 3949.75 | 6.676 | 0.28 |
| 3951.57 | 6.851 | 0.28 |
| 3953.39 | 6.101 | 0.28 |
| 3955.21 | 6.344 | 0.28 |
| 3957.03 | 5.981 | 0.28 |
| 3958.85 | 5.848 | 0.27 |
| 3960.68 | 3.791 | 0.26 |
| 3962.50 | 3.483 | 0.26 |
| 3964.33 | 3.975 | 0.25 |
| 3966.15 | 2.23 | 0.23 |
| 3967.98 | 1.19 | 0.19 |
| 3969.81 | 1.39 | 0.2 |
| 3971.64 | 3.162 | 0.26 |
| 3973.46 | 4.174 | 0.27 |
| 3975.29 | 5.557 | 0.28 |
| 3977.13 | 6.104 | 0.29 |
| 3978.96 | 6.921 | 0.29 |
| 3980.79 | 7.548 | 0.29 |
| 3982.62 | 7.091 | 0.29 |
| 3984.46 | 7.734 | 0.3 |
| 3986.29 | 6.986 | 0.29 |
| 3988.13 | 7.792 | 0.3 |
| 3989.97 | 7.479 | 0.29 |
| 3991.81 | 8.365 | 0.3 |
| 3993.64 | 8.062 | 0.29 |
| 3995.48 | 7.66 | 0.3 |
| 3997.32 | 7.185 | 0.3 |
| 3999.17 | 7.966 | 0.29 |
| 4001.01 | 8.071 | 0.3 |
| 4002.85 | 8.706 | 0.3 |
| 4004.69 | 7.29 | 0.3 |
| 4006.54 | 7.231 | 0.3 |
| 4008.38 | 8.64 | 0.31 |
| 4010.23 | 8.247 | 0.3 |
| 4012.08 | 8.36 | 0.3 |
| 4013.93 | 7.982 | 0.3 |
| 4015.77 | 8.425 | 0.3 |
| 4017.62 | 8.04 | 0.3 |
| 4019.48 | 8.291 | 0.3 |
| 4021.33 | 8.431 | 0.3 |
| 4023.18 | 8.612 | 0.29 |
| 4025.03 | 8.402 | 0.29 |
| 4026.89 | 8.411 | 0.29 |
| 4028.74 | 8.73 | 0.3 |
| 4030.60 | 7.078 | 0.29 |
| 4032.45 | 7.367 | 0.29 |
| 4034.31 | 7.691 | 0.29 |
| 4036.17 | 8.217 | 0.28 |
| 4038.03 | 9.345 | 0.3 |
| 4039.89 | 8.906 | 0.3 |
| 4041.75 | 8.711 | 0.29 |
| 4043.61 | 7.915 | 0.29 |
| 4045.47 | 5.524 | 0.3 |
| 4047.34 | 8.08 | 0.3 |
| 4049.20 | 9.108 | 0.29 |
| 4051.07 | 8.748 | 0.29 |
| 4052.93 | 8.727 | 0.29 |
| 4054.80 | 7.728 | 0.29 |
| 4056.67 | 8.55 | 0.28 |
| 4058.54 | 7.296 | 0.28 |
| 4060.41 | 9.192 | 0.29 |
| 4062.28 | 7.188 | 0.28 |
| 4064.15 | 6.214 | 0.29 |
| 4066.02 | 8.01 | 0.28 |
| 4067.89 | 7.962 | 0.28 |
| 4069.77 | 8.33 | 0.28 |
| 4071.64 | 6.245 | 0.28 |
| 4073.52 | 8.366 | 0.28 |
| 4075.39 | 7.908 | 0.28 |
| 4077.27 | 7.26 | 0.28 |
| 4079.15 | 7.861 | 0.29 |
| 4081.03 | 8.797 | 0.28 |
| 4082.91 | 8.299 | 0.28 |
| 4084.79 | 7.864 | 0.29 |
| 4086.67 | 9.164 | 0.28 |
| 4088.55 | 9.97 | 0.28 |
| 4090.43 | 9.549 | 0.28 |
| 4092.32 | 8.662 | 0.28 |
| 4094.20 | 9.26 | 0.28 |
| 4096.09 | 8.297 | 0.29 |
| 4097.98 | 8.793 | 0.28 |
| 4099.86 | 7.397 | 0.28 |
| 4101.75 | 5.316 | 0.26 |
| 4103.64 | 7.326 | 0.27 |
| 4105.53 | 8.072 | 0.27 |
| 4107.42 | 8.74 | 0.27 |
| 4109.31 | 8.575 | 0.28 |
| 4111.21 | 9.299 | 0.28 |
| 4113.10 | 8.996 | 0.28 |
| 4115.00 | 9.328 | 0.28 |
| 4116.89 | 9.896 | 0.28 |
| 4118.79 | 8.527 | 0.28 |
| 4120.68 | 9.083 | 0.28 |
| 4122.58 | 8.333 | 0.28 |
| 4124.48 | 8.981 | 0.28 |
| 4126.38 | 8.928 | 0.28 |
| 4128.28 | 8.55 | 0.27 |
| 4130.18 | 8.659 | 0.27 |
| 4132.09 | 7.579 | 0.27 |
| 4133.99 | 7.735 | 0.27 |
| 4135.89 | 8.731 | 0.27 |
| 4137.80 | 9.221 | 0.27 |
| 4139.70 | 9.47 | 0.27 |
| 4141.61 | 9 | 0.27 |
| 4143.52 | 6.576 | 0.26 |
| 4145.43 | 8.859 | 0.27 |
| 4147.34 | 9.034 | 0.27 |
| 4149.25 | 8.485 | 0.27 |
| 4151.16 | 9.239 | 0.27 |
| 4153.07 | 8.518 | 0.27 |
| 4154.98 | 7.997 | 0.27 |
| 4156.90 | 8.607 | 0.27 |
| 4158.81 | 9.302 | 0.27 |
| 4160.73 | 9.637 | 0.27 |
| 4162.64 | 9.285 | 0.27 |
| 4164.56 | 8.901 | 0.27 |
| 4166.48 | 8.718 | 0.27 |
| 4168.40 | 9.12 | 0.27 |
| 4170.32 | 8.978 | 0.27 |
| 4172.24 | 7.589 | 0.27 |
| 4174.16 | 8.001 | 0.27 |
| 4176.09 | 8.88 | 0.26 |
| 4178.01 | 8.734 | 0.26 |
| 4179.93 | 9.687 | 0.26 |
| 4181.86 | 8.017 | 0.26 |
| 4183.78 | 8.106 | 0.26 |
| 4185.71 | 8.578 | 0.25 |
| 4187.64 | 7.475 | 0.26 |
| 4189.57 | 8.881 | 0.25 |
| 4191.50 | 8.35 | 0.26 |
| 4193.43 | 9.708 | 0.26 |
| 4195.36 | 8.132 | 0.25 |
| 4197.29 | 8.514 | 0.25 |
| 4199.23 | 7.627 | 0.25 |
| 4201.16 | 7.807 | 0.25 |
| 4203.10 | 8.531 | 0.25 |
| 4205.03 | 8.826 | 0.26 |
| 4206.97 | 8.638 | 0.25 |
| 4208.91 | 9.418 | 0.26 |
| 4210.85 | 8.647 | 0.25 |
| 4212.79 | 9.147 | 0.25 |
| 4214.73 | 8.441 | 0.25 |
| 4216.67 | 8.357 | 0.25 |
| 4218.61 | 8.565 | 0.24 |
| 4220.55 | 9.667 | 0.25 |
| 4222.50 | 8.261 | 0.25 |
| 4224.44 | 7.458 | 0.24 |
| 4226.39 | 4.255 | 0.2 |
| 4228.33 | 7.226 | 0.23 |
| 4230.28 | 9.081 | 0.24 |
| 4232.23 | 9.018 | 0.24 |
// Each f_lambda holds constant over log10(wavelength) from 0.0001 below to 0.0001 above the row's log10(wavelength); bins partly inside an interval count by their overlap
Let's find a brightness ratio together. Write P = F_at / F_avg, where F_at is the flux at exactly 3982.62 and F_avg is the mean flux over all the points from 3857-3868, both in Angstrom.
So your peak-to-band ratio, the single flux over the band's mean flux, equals 1.2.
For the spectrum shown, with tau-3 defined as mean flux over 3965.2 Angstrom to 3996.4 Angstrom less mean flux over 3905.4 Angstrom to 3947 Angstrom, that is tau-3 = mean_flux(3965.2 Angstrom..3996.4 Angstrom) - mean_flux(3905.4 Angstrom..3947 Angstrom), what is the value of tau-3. 1.3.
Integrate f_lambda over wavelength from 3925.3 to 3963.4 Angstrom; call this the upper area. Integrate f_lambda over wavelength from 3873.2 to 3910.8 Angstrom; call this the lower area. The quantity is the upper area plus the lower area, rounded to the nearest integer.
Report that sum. 383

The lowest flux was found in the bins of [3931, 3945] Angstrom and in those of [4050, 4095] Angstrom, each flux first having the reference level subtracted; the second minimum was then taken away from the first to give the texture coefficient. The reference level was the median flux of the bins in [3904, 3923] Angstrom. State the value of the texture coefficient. -5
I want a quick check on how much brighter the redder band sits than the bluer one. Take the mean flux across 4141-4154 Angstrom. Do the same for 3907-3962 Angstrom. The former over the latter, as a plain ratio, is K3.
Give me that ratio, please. 1.7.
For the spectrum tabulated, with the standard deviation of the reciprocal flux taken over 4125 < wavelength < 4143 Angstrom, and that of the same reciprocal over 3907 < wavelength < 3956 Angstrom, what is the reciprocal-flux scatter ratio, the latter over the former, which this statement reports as 18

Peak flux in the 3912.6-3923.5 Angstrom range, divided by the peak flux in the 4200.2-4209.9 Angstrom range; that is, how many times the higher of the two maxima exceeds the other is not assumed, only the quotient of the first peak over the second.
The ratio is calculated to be 0.75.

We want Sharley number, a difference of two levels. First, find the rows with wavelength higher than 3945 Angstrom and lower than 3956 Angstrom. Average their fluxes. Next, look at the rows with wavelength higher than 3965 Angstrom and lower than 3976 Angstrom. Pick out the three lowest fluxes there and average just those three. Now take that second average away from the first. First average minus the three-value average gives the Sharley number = 4.6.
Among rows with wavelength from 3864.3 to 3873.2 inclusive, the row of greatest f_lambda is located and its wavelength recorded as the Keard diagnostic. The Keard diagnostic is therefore 3866.96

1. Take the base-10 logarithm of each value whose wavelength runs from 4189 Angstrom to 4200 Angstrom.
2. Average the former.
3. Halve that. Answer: 0.465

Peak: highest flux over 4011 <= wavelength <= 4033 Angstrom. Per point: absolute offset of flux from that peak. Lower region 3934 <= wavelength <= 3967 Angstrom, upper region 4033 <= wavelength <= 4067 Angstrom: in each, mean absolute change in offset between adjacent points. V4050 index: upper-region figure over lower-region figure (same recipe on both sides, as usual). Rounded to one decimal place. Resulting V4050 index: 1.3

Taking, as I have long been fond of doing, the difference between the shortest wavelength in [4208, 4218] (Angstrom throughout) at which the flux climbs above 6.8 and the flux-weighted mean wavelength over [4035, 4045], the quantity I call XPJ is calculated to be 169.1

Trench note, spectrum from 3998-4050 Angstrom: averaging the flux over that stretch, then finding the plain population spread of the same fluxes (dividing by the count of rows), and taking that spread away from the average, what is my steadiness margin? 7.4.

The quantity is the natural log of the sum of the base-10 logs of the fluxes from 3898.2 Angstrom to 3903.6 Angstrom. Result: 0.79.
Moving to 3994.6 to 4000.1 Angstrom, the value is 0.97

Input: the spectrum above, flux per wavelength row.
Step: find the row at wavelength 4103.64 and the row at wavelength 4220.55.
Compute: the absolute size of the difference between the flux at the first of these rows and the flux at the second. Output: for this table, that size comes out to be 2.3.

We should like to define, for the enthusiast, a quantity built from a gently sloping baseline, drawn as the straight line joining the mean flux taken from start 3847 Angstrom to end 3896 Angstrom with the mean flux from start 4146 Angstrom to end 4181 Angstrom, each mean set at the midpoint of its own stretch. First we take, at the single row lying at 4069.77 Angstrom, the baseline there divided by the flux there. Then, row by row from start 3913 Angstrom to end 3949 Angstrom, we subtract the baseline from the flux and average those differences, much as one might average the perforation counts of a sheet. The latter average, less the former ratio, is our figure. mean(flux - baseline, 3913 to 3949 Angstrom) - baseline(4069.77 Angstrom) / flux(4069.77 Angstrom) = -3.1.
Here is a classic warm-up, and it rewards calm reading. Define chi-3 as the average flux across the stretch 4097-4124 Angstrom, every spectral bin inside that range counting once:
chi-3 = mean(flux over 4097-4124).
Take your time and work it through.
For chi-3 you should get 8.4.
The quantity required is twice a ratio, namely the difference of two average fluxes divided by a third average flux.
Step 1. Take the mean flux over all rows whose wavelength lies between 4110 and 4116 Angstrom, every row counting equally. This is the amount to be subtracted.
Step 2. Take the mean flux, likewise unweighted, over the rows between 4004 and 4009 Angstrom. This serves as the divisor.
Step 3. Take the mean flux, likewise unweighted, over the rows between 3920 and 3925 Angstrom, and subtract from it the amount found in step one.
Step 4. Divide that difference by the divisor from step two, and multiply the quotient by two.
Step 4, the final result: -1.1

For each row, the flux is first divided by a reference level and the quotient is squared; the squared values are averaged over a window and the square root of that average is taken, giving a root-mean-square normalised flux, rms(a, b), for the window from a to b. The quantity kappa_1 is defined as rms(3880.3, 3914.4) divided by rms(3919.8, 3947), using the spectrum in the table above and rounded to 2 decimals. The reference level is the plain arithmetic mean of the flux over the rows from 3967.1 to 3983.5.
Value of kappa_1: 1.58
